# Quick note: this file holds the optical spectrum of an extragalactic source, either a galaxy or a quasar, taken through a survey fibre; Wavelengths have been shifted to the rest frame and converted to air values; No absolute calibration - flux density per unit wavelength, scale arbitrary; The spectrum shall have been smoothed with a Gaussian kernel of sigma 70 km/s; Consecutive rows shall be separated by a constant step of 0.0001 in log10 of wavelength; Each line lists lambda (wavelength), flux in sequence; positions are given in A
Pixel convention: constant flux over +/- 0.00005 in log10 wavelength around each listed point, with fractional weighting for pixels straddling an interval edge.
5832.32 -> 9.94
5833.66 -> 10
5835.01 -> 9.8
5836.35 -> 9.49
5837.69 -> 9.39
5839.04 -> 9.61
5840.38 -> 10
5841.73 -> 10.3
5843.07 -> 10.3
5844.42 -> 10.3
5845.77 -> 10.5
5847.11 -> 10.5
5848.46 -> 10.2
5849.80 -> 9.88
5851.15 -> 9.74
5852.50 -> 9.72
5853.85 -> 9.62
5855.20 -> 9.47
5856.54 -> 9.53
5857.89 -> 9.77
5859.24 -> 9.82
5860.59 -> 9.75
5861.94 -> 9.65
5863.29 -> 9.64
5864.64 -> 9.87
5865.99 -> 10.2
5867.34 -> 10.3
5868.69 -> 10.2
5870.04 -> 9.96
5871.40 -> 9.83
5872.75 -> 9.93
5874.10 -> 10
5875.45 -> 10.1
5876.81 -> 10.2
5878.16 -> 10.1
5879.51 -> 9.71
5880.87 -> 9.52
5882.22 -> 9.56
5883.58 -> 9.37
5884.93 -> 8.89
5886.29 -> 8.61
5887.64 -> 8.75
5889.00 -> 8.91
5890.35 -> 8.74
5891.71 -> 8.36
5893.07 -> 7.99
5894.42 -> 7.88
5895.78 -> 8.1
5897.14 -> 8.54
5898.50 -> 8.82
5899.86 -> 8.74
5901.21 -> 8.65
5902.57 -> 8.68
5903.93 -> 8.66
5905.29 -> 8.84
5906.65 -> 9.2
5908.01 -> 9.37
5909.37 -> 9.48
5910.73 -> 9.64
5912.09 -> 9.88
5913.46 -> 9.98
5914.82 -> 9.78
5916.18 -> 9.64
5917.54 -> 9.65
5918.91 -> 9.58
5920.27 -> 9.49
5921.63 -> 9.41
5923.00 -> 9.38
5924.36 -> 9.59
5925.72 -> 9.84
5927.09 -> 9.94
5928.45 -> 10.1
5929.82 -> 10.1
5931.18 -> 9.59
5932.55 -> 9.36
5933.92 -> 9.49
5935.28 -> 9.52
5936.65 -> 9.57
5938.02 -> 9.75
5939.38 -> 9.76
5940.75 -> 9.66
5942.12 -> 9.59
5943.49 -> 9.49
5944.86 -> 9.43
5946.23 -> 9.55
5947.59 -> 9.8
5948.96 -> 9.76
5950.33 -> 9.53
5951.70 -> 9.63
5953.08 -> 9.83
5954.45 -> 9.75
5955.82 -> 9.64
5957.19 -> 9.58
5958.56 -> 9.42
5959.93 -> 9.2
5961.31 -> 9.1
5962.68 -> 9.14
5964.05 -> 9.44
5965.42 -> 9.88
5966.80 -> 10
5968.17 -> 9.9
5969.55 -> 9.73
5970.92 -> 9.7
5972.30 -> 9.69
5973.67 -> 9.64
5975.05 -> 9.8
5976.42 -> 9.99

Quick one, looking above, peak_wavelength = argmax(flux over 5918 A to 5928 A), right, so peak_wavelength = 5927.09 A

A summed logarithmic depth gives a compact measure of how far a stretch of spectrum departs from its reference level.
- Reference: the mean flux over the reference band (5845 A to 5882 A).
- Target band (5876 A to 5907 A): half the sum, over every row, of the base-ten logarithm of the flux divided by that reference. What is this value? -0.55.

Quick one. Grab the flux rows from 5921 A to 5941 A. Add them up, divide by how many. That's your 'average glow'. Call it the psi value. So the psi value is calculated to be 9.67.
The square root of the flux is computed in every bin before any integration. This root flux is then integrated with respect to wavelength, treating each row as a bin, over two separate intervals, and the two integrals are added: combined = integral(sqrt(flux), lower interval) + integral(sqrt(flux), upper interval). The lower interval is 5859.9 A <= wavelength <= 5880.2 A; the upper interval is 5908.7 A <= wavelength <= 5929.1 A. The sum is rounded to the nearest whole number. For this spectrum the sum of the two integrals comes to 128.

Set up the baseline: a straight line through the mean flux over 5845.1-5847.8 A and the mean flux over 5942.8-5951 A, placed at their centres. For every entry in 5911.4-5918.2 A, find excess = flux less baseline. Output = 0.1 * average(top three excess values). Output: 0.00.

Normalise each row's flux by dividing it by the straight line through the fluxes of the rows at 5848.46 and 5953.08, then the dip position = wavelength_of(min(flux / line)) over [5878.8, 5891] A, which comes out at 5886.29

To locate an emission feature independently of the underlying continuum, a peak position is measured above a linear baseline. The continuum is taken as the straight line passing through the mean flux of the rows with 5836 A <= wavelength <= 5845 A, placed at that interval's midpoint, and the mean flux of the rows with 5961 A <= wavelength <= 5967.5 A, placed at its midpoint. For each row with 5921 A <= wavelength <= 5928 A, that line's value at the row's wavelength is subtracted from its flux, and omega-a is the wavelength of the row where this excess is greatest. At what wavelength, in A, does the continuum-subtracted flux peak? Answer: 5927.09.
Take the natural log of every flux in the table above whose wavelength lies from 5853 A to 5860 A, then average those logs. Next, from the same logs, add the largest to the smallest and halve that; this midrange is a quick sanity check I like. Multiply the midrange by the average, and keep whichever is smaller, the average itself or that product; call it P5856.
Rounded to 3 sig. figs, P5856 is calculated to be 2.27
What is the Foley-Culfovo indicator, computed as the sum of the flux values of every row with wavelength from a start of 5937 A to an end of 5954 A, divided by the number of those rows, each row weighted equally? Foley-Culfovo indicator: 9.65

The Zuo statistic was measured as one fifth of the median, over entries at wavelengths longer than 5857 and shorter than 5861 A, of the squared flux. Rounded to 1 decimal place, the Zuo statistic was 19.1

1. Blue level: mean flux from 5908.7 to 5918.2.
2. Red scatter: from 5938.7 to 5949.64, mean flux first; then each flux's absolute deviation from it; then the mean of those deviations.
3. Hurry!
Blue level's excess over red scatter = 9.61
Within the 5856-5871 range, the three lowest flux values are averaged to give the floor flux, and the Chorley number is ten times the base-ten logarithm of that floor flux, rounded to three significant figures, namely 9.83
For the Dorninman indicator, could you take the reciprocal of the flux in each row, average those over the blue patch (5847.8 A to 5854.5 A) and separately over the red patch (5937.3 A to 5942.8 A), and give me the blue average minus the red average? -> -0.0015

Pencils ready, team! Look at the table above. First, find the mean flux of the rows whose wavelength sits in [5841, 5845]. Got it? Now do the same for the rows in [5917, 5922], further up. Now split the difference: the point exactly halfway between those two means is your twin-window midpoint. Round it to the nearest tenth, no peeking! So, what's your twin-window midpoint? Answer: 9.9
